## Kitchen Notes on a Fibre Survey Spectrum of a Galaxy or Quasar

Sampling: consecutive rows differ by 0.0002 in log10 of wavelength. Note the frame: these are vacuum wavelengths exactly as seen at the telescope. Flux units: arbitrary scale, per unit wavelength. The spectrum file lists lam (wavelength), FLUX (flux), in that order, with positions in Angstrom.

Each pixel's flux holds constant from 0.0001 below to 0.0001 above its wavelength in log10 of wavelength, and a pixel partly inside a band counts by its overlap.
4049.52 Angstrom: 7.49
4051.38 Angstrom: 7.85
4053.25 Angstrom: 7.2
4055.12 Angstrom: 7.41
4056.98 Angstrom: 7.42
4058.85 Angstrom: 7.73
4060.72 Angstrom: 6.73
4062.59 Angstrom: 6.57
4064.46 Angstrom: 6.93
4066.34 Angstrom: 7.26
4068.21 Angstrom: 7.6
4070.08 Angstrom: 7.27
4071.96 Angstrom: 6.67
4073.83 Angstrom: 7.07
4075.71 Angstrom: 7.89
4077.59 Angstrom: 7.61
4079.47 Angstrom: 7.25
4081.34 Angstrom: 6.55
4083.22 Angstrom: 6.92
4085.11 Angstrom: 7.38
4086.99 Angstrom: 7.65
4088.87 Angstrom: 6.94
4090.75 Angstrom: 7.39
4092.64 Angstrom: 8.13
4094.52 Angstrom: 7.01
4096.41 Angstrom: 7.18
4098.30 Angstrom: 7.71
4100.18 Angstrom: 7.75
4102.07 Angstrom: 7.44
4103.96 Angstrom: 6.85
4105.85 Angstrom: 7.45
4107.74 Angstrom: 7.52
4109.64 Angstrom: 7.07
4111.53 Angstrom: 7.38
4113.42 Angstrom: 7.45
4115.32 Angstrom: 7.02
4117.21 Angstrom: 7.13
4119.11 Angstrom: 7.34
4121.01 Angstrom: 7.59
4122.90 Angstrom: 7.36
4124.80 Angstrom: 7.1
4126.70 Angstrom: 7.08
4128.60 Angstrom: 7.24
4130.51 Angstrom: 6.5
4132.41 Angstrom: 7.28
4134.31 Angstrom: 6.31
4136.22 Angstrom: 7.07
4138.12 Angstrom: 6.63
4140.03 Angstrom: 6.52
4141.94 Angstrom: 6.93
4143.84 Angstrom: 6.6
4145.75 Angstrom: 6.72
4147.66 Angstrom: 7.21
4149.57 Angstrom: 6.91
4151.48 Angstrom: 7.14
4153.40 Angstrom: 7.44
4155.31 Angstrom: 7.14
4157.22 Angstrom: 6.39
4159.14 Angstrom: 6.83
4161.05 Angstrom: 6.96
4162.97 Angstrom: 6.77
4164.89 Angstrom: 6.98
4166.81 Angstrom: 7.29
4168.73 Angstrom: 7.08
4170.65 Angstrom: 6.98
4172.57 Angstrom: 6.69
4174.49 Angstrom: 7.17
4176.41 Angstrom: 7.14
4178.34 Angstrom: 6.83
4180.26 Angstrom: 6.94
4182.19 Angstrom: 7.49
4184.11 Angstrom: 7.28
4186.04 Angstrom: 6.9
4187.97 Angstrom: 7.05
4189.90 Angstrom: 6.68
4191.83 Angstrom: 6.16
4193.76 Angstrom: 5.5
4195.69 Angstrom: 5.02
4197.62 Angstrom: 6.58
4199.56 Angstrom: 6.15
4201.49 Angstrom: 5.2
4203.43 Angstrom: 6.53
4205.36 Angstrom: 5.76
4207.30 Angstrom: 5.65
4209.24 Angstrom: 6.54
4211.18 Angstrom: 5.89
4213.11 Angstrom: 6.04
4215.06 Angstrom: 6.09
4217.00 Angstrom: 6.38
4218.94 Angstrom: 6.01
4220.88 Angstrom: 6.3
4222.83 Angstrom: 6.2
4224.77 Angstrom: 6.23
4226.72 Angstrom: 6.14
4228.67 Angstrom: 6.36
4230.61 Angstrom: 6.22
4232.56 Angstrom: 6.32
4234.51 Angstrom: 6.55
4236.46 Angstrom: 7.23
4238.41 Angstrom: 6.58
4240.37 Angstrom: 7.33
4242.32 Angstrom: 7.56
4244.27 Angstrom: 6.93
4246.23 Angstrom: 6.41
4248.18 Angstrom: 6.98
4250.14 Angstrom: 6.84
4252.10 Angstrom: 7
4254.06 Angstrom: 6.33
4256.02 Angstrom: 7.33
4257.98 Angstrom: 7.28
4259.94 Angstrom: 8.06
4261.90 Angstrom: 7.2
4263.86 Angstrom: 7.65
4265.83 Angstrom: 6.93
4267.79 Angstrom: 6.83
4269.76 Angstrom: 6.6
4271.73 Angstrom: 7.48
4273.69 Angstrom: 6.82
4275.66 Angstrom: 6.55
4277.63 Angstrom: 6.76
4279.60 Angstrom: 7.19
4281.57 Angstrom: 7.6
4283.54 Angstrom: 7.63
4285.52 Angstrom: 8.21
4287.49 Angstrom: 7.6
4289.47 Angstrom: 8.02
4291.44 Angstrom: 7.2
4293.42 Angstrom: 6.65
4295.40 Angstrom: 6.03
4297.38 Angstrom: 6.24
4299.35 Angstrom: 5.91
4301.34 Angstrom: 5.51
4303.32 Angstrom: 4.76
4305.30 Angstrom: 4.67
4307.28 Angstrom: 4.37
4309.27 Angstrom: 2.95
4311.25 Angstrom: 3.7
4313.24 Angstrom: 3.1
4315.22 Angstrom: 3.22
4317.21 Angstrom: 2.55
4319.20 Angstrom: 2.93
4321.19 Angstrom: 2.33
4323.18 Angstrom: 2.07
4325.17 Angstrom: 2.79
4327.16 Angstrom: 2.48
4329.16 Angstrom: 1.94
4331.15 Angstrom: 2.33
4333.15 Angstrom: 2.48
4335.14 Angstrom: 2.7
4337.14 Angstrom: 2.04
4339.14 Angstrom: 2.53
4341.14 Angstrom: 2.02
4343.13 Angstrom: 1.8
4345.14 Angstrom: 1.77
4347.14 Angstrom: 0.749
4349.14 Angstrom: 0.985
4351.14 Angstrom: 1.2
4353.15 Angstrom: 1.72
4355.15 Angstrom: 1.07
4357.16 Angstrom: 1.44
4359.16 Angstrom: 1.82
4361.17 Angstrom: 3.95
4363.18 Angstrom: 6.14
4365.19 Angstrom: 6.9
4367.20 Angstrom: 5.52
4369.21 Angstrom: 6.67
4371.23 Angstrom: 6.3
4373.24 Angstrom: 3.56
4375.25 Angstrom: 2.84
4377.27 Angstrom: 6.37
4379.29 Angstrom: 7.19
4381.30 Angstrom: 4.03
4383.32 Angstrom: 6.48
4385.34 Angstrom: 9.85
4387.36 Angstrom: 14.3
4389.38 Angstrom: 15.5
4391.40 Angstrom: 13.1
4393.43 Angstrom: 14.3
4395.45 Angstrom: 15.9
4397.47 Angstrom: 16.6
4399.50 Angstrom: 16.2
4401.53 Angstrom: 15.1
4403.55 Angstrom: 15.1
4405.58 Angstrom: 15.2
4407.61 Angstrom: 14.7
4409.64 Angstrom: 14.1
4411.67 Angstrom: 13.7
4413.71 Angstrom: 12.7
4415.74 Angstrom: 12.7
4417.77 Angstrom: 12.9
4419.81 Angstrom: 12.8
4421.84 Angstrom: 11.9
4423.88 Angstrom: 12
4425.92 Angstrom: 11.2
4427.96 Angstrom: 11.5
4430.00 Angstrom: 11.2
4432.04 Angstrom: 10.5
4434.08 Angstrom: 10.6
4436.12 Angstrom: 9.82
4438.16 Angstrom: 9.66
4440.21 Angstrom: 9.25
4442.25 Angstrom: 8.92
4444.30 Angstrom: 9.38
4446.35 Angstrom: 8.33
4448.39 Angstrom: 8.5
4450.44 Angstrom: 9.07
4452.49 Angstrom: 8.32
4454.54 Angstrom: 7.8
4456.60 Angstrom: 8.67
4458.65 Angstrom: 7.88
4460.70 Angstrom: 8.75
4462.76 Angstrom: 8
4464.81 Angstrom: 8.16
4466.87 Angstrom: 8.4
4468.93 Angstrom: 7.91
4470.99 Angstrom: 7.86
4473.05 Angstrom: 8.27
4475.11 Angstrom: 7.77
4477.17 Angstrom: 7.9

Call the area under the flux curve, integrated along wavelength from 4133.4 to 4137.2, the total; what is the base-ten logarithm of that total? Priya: 1.4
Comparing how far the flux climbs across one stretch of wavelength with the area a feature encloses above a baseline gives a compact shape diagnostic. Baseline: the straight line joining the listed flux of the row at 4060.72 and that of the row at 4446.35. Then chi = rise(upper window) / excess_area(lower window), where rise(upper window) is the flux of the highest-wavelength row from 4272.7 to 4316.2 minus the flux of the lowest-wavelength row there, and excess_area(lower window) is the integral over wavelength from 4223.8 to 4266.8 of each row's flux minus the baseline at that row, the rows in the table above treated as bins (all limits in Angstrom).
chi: 0.137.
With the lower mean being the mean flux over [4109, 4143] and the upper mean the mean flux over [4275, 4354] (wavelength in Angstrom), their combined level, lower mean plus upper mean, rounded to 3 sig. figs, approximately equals 11.1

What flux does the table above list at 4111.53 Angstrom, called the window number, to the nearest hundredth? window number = 7.38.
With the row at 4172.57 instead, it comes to 6.69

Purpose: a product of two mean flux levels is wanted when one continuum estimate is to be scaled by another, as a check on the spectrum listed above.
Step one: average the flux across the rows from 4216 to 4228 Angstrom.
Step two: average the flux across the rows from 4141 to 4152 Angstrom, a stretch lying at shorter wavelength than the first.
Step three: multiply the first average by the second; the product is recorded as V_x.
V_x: 43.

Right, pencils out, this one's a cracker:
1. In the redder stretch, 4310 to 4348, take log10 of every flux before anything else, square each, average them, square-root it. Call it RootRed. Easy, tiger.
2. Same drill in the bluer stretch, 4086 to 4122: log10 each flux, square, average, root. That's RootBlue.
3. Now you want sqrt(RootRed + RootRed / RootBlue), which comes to 0.91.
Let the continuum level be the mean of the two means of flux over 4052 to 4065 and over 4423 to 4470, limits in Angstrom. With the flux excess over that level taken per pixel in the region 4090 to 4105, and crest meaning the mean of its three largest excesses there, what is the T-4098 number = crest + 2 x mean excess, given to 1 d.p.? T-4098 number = -1.9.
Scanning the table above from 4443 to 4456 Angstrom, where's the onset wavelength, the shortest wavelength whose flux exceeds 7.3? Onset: 4444.30 Angstrom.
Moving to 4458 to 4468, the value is 4458.65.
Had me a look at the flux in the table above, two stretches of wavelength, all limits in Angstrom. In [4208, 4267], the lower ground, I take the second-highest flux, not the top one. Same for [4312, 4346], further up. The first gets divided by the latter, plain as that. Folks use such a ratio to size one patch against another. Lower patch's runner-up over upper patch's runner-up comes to 2.47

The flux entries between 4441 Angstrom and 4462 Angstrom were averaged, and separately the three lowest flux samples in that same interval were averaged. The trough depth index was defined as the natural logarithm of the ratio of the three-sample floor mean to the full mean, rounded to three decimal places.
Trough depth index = -0.068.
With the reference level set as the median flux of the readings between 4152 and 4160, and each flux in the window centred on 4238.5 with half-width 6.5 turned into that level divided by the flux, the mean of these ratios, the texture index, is 1.01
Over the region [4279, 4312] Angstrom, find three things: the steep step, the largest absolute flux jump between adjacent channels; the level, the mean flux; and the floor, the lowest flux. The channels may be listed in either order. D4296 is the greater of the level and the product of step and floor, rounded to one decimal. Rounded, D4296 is 6.1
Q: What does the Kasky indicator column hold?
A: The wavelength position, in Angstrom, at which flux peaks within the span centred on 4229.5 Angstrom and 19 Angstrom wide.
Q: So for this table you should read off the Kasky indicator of 4236.46 Angstrom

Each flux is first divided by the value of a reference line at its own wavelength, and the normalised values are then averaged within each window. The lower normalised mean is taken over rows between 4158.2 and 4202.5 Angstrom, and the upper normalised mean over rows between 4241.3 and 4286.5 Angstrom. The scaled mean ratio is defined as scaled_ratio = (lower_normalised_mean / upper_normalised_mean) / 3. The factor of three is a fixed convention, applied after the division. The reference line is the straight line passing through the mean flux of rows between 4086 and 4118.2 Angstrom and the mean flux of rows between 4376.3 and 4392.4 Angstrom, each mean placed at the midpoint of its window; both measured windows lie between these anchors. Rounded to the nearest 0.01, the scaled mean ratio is 0.34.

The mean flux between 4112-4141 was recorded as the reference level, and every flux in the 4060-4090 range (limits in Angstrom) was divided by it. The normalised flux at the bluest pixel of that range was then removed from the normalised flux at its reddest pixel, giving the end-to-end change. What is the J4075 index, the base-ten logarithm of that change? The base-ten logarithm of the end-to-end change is -1.53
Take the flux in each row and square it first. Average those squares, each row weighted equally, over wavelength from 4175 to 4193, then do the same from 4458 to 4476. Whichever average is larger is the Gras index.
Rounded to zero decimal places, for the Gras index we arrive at 66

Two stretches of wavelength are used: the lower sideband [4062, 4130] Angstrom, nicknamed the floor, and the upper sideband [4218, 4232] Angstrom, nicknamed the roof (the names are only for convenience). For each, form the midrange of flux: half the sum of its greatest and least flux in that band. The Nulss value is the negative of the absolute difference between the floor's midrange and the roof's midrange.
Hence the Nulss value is -1.2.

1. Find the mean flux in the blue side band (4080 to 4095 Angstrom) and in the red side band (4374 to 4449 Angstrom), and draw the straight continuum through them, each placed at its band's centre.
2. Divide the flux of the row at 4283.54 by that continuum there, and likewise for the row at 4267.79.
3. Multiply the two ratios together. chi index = 0.554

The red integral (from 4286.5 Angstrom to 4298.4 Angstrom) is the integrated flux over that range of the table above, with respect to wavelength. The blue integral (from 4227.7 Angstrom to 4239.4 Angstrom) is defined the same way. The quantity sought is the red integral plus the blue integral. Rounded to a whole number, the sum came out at 159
